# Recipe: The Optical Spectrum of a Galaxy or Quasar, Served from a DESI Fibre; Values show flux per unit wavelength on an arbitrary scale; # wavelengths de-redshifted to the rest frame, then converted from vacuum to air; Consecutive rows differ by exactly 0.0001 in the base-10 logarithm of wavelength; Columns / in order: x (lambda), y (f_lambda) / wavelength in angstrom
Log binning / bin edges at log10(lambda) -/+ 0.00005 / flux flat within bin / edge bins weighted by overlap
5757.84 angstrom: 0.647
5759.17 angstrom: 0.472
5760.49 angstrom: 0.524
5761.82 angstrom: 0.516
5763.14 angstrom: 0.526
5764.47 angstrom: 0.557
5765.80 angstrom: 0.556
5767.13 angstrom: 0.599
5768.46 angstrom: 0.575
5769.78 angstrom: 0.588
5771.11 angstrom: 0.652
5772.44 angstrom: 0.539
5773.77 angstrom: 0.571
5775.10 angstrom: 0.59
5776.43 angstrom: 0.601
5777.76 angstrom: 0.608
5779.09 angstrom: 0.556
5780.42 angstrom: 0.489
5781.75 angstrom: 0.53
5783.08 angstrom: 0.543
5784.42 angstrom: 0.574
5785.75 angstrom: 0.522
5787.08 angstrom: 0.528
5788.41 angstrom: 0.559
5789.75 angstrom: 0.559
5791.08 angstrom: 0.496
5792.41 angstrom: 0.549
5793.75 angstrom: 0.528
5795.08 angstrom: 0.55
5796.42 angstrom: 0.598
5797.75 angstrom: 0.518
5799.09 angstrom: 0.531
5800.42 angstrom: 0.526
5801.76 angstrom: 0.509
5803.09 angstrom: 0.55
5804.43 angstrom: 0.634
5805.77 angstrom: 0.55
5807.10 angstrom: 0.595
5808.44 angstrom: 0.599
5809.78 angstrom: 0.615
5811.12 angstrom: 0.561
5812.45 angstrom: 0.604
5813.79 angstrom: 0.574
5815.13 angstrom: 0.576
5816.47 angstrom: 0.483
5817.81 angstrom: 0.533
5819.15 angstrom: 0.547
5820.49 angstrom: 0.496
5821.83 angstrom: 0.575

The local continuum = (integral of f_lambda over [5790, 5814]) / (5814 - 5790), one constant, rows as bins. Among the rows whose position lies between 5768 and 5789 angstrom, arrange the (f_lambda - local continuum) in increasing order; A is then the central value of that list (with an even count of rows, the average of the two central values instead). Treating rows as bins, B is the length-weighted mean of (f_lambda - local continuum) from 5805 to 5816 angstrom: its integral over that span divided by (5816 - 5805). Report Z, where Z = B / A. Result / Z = 4.8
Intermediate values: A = 0.005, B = 0.023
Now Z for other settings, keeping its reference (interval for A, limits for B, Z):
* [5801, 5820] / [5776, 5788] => -1.5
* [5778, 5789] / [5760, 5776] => -0.3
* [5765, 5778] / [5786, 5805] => -0.6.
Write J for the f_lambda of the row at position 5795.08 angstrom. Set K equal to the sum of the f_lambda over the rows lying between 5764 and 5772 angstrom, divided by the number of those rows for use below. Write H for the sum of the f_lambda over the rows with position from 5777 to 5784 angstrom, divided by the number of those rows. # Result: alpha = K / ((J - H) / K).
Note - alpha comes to 72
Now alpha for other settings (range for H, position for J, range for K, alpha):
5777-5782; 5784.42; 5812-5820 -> 11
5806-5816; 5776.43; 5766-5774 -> 29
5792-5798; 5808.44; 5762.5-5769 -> 6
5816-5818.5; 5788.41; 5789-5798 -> 6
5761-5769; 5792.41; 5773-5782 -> -54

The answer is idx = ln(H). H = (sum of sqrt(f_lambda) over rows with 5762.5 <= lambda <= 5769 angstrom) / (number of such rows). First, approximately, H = 0.750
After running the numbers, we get -0.288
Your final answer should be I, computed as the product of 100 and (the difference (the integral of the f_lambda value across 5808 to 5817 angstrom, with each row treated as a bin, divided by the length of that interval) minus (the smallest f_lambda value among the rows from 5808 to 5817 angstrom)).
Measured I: 9.1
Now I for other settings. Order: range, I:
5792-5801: 2.5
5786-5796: 4.3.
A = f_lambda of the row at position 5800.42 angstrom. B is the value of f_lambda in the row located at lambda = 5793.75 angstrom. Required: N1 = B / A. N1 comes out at 1.00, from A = 0.526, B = 0.528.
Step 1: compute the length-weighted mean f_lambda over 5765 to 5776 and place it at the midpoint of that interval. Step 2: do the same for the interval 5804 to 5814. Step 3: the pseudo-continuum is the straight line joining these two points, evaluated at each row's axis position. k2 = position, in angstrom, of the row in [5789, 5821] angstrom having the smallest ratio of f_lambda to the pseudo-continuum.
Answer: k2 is 5816.47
